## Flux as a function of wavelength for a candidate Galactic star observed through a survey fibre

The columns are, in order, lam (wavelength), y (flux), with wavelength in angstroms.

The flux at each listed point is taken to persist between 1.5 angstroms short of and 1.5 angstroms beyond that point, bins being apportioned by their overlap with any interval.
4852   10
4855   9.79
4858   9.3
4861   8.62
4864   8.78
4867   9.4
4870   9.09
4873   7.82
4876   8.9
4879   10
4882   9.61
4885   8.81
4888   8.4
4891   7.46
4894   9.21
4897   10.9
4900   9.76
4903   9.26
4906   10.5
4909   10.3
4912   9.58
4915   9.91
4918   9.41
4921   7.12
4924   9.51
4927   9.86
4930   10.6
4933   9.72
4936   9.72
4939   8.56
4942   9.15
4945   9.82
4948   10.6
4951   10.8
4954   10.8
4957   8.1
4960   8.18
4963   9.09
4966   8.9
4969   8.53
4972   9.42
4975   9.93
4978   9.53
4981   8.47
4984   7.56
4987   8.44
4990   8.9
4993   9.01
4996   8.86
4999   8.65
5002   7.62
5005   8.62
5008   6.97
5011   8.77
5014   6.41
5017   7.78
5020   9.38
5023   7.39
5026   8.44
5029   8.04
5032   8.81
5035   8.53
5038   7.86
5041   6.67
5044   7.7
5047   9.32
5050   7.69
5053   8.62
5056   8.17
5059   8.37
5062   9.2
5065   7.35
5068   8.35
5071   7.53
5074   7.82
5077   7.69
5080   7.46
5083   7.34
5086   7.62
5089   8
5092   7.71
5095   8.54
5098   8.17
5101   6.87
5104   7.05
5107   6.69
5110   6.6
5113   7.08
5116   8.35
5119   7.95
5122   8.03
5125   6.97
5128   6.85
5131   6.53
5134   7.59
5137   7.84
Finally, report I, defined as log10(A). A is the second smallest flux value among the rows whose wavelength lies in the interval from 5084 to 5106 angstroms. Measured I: 0.85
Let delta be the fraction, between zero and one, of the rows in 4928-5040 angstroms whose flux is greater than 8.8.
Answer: 0.5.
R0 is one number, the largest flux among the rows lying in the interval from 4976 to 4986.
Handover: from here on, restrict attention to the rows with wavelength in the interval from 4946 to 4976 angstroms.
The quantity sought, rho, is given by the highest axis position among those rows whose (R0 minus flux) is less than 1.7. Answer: 4975 angstroms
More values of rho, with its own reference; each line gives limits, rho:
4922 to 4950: 4948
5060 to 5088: 5068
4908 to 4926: 4924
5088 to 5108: 5098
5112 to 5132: 5122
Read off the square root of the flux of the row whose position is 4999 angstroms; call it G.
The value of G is 2.94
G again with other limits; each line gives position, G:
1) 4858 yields 3.05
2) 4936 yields 3.12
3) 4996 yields 2.98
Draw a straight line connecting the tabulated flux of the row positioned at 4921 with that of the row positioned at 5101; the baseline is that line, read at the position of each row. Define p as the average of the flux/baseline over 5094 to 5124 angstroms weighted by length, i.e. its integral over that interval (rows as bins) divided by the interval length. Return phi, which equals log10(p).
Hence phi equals 0.04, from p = 1.09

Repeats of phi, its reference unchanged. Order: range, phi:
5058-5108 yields 0.05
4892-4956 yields 0.14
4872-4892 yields 0.09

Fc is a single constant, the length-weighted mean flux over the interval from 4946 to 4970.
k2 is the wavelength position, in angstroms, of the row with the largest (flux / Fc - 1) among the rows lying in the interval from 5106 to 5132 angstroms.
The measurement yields 5116 angstroms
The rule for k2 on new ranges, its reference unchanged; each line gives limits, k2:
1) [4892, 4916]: 4897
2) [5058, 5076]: 5062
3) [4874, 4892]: 4879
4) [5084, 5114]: 5095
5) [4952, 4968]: 4954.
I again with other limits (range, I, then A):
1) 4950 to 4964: 0.91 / 8.18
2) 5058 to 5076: 0.88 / 7.53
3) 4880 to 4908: 0.92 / 8.4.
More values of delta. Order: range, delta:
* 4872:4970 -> 0.8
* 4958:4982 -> 0.6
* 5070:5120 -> 0.0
